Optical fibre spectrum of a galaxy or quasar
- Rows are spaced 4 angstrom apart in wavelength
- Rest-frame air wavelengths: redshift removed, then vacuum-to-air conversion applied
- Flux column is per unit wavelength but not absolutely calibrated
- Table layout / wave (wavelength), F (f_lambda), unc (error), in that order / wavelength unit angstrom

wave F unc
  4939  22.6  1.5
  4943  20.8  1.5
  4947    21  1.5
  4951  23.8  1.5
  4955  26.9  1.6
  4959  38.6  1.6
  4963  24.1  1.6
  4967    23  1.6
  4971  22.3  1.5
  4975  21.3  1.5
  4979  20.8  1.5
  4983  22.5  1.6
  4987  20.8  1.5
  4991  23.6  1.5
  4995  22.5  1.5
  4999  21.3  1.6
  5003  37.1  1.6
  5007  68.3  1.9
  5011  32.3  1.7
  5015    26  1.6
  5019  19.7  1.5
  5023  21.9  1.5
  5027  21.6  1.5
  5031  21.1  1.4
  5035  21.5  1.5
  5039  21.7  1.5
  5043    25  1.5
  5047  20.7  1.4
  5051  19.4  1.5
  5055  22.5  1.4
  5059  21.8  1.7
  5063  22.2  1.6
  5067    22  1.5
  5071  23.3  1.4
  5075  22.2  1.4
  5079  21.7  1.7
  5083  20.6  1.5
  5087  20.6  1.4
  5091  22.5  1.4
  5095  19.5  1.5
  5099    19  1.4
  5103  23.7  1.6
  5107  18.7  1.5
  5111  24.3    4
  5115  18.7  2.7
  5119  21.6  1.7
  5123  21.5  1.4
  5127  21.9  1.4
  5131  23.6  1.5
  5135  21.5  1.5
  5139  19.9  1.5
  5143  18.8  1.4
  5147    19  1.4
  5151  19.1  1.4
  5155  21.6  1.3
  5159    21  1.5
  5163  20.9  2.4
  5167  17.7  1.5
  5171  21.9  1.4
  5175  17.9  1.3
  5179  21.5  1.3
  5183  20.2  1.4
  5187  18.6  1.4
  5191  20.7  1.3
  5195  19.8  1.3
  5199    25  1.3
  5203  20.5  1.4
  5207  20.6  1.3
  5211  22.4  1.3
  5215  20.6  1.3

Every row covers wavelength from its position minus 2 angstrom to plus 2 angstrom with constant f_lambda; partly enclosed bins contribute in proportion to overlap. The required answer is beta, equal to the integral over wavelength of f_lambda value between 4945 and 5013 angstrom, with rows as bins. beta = 1881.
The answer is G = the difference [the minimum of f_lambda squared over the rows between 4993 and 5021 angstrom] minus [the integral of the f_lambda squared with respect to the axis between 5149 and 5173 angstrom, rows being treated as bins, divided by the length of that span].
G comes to -29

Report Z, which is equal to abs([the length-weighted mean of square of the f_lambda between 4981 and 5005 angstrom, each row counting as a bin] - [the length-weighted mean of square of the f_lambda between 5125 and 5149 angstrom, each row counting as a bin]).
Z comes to 204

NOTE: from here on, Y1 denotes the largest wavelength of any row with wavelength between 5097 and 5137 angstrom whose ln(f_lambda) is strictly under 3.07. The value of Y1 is 5135 angstrom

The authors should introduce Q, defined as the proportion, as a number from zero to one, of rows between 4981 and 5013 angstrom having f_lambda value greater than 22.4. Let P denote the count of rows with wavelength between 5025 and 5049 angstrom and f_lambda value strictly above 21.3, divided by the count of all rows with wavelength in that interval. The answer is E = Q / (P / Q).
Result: 0.8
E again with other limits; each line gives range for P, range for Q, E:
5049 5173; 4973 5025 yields 0.5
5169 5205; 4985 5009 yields 1.3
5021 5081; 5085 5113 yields 0.2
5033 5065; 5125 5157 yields 0.0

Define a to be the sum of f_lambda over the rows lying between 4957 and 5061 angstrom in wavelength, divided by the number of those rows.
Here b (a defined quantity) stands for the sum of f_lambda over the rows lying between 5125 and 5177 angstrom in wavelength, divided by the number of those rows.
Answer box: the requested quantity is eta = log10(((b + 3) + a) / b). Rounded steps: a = 25.4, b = 20.4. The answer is 0.38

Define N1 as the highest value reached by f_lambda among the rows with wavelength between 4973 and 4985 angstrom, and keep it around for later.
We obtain 22.5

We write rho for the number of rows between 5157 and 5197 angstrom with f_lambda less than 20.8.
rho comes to 6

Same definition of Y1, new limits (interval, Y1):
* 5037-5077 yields 5051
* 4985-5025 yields 5019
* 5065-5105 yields 5099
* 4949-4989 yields 4987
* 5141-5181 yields 5179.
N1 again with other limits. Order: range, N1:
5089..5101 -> 22.5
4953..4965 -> 38.6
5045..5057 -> 22.5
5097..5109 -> 23.7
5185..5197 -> 20.7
